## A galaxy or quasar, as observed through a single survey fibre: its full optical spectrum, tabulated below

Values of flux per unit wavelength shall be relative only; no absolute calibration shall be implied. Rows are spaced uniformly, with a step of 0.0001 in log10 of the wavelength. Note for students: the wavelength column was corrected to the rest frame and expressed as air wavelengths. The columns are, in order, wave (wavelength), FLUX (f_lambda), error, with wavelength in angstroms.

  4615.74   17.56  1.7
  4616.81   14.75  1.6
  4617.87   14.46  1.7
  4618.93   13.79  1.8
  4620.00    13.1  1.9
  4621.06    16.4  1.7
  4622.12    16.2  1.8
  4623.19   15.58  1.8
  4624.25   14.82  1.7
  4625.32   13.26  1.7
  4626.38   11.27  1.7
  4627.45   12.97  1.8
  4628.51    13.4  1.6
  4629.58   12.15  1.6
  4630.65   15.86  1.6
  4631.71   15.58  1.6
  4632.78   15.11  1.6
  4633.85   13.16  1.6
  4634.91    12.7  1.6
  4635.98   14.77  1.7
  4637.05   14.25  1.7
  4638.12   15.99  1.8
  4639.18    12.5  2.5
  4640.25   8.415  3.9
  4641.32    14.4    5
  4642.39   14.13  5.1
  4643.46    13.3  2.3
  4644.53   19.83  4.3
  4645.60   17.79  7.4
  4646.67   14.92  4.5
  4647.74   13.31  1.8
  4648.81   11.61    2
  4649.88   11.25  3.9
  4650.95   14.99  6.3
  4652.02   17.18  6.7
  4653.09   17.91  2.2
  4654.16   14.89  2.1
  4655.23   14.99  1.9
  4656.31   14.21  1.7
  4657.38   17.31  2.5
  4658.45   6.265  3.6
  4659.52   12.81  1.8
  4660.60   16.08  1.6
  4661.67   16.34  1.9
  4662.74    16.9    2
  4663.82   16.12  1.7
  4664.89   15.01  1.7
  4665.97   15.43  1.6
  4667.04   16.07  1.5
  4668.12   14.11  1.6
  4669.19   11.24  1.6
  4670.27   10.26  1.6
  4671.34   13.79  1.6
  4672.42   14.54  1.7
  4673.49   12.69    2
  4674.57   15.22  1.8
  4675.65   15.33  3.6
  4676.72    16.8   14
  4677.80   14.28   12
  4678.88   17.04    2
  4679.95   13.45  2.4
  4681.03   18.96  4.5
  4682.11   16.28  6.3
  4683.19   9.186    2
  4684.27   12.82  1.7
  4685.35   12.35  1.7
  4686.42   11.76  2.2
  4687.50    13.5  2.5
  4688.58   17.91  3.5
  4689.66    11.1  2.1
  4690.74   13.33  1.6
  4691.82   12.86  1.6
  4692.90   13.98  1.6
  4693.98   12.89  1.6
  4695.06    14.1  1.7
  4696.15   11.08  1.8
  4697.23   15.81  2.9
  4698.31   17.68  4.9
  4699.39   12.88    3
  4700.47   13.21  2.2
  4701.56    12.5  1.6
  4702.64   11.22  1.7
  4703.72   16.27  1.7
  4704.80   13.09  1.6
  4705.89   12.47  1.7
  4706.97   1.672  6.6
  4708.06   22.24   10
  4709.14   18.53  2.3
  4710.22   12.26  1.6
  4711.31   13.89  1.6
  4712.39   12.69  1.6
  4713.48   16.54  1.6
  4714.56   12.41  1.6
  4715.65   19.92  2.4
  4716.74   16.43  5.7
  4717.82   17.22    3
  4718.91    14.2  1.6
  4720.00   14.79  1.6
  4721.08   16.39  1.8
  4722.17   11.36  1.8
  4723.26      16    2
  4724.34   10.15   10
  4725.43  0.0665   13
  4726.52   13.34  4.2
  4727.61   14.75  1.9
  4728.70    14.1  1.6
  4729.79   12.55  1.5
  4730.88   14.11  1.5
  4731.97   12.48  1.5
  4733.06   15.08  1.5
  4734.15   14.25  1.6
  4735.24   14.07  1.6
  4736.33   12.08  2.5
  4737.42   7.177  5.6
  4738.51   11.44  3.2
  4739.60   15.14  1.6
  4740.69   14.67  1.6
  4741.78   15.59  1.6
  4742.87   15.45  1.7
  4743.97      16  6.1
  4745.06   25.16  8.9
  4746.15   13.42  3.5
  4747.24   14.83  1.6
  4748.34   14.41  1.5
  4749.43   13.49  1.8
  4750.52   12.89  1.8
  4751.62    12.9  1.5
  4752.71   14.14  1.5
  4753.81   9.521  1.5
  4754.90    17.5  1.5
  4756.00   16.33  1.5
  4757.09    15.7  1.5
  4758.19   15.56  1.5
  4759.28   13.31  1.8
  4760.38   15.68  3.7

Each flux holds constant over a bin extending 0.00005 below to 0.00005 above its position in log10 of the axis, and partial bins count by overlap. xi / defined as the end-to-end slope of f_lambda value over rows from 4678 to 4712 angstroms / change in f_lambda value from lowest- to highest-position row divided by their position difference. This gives -0.10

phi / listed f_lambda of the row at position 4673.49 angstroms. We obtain 12.69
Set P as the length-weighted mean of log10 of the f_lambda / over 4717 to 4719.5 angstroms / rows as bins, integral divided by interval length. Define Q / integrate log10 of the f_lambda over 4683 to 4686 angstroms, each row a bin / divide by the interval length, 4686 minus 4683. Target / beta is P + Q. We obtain 2.26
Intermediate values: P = 1.20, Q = 1.07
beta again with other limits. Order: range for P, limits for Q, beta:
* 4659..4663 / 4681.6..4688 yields 2.28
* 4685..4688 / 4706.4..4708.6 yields 1.89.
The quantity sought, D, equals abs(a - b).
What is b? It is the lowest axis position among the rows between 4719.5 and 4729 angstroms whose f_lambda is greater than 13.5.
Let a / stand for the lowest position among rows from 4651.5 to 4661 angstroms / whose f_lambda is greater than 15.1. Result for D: 68.0 angstroms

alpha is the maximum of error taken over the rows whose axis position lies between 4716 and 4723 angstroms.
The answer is 6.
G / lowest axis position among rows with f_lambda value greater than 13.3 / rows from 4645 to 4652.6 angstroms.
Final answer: 4645.60 angstroms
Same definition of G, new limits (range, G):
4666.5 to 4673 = 4667.04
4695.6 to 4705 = 4697.23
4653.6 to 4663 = 4654.16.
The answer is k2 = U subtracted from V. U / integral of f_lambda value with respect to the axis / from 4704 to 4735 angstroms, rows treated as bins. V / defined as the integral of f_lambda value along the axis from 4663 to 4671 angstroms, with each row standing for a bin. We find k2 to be -312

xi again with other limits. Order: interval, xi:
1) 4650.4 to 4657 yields -0.15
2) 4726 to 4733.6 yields 0.27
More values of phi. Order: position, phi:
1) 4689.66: 11.1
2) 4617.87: 14.46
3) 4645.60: 17.79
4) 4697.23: 15.81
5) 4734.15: 14.25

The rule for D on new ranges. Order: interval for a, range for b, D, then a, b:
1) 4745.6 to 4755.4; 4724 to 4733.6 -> 27.3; 4754.90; 4727.61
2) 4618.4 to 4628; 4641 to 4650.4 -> 20.3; 4621.06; 4641.32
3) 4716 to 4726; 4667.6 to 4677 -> 48.6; 4716.74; 4668.12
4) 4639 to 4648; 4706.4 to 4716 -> 63.5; 4644.53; 4708.06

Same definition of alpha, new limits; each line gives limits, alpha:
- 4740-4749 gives 9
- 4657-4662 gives 4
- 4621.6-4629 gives 2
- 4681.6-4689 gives 6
